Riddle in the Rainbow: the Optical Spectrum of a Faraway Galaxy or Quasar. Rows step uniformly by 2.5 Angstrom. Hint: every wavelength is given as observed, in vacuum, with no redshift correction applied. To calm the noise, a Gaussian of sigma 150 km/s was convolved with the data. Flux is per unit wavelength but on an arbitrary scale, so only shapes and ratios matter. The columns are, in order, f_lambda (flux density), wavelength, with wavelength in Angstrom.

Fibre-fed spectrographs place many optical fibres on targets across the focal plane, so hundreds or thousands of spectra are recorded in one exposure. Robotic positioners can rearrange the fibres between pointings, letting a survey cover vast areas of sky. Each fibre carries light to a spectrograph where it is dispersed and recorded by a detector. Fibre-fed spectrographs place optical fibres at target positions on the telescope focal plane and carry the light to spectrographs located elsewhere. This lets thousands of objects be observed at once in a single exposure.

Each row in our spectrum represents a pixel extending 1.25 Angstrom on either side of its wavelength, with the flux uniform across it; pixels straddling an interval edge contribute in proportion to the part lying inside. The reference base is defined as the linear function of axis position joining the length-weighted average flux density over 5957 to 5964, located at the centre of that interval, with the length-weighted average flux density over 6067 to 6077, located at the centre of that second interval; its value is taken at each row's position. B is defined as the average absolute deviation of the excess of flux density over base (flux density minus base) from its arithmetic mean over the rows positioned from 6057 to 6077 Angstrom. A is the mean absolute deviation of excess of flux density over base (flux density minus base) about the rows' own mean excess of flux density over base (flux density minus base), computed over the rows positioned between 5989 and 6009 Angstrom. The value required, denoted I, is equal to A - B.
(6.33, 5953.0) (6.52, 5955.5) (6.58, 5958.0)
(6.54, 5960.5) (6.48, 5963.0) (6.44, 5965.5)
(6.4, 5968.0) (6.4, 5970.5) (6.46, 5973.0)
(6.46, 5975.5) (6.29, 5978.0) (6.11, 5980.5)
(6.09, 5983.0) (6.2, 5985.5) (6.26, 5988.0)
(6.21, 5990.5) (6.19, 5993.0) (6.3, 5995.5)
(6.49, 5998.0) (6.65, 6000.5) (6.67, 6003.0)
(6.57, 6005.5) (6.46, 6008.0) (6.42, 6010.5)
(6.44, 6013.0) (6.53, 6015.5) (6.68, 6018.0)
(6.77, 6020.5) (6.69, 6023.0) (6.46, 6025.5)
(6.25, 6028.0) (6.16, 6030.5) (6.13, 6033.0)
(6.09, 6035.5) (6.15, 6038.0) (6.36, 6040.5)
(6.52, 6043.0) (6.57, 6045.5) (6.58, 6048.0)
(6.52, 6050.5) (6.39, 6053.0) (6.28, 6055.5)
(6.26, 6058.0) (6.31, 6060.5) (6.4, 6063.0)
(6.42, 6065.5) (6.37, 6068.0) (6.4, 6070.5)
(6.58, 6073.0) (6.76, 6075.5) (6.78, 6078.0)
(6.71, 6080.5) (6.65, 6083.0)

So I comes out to 0.04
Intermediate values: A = 0.16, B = 0.12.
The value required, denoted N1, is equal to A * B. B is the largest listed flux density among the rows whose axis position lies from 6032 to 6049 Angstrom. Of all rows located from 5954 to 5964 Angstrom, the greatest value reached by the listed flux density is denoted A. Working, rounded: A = 6.58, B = 6.58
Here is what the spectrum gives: 43.3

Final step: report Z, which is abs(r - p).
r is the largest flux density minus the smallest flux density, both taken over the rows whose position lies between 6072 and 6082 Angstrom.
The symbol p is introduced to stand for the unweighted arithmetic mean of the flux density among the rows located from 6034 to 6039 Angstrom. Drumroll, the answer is 5.92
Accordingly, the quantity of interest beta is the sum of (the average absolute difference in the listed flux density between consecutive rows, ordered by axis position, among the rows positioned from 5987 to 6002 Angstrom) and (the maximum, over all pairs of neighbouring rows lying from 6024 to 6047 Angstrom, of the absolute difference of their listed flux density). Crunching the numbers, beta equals 0.32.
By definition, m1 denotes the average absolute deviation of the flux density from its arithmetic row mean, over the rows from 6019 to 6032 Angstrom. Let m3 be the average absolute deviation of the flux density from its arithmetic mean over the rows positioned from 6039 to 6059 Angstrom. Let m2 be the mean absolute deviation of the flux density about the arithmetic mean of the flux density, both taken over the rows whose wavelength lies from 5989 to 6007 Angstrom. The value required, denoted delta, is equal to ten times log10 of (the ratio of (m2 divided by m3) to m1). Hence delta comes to 9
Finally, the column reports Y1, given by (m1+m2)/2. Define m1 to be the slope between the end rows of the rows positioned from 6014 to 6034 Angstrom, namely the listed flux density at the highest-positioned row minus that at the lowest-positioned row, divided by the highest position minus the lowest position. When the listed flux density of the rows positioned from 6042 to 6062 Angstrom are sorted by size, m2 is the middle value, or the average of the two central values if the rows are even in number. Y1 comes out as 3.22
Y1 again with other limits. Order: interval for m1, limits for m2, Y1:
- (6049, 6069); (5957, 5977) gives 3.23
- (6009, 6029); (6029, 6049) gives 3.13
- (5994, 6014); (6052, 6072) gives 3.19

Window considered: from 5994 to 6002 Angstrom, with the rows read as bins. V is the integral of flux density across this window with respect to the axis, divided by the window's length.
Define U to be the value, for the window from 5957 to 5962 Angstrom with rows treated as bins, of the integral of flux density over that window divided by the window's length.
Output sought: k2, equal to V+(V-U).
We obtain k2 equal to 6.4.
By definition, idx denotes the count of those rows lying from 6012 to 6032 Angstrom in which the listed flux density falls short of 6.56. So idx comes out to 5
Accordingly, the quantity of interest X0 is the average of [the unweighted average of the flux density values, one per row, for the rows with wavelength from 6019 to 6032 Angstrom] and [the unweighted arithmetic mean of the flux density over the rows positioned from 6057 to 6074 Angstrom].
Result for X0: 6.43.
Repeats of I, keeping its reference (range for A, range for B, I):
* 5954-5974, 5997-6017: -0.02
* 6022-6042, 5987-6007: -0.01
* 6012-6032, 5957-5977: 0.12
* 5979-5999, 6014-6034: -0.12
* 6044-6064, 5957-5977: 0.06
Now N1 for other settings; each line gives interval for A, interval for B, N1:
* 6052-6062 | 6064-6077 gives 43.2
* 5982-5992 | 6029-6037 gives 38.6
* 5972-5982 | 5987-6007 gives 43.1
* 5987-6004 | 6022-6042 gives 44.6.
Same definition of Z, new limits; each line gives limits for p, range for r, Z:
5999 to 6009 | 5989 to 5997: 6.48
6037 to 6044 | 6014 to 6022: 6.10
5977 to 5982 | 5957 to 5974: 6.02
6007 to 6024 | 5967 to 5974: 6.51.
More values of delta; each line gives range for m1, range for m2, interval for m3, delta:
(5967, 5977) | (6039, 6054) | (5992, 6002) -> 12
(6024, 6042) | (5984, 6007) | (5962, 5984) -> 11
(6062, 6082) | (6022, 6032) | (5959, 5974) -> 15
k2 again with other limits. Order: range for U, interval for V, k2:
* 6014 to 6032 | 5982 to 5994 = 5.9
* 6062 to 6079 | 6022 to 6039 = 6.0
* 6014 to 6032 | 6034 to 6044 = 6.0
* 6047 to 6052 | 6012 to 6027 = 6.6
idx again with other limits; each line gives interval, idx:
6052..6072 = 8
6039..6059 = 6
